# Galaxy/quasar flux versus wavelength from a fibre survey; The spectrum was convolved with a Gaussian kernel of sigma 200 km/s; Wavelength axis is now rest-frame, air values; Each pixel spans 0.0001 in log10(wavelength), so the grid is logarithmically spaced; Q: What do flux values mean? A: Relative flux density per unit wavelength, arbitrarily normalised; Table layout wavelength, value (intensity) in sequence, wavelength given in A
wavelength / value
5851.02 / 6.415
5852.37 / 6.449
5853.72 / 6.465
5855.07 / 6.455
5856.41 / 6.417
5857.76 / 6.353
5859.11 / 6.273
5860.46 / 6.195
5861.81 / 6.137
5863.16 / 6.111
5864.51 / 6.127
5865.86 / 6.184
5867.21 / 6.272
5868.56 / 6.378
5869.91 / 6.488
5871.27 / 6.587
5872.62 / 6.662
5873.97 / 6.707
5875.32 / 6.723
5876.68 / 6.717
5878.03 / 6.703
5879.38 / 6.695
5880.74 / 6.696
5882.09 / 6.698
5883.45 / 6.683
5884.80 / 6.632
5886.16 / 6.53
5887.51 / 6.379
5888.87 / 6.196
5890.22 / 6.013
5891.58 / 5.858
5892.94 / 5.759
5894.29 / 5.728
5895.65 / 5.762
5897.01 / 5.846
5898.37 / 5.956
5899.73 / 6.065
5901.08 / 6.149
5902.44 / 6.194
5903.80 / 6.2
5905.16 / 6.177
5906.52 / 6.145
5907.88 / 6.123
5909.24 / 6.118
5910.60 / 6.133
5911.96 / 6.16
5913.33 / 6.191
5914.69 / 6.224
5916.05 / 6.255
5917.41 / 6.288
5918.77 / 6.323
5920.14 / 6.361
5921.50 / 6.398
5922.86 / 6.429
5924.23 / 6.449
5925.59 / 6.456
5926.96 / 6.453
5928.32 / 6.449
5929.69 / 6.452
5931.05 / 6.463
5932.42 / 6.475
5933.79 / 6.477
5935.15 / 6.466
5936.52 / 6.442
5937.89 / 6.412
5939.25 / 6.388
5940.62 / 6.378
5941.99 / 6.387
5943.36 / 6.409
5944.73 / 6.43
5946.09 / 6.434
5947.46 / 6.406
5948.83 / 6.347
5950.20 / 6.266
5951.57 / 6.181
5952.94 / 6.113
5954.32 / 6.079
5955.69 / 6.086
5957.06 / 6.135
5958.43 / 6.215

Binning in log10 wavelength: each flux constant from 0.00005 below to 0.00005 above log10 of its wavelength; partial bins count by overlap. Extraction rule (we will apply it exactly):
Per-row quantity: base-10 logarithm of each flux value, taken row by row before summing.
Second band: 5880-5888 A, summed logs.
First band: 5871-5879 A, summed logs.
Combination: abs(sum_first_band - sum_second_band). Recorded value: 0.032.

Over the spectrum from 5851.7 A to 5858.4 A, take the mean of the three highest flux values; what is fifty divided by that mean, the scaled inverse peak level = 7.7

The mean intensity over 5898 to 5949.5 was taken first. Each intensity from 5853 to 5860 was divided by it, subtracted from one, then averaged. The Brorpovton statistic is -0.01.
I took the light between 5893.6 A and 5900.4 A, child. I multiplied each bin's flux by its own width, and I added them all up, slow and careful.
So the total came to 39.9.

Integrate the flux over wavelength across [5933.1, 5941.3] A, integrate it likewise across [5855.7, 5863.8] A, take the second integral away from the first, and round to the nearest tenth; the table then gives 2.1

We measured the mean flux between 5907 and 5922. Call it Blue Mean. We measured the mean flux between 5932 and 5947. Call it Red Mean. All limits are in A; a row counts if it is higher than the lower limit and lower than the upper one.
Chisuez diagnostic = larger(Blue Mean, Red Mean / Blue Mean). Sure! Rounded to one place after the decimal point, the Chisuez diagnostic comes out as 6.2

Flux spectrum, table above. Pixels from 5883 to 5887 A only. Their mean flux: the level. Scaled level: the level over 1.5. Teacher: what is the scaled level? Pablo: 4.41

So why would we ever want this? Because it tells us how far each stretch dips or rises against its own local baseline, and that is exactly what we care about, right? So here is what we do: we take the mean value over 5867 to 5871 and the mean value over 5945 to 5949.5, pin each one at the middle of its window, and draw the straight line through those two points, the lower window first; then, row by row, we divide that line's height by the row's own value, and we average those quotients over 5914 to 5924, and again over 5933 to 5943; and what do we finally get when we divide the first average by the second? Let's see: 1.01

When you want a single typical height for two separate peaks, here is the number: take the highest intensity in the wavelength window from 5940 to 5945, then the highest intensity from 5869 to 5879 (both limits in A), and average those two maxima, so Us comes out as 6.58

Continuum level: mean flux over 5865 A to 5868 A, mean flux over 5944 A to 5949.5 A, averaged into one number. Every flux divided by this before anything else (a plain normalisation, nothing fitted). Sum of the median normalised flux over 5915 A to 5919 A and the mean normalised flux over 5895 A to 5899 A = 1.92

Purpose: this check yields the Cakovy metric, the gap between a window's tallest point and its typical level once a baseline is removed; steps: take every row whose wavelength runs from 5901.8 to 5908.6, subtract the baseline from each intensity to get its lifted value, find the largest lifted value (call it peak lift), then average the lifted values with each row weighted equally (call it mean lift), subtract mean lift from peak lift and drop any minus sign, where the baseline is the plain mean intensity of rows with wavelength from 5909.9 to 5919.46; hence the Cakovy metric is 0.03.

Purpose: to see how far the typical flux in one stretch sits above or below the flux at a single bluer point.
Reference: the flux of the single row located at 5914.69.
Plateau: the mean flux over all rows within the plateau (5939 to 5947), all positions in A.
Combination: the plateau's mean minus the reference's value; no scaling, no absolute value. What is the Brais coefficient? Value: 0.18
